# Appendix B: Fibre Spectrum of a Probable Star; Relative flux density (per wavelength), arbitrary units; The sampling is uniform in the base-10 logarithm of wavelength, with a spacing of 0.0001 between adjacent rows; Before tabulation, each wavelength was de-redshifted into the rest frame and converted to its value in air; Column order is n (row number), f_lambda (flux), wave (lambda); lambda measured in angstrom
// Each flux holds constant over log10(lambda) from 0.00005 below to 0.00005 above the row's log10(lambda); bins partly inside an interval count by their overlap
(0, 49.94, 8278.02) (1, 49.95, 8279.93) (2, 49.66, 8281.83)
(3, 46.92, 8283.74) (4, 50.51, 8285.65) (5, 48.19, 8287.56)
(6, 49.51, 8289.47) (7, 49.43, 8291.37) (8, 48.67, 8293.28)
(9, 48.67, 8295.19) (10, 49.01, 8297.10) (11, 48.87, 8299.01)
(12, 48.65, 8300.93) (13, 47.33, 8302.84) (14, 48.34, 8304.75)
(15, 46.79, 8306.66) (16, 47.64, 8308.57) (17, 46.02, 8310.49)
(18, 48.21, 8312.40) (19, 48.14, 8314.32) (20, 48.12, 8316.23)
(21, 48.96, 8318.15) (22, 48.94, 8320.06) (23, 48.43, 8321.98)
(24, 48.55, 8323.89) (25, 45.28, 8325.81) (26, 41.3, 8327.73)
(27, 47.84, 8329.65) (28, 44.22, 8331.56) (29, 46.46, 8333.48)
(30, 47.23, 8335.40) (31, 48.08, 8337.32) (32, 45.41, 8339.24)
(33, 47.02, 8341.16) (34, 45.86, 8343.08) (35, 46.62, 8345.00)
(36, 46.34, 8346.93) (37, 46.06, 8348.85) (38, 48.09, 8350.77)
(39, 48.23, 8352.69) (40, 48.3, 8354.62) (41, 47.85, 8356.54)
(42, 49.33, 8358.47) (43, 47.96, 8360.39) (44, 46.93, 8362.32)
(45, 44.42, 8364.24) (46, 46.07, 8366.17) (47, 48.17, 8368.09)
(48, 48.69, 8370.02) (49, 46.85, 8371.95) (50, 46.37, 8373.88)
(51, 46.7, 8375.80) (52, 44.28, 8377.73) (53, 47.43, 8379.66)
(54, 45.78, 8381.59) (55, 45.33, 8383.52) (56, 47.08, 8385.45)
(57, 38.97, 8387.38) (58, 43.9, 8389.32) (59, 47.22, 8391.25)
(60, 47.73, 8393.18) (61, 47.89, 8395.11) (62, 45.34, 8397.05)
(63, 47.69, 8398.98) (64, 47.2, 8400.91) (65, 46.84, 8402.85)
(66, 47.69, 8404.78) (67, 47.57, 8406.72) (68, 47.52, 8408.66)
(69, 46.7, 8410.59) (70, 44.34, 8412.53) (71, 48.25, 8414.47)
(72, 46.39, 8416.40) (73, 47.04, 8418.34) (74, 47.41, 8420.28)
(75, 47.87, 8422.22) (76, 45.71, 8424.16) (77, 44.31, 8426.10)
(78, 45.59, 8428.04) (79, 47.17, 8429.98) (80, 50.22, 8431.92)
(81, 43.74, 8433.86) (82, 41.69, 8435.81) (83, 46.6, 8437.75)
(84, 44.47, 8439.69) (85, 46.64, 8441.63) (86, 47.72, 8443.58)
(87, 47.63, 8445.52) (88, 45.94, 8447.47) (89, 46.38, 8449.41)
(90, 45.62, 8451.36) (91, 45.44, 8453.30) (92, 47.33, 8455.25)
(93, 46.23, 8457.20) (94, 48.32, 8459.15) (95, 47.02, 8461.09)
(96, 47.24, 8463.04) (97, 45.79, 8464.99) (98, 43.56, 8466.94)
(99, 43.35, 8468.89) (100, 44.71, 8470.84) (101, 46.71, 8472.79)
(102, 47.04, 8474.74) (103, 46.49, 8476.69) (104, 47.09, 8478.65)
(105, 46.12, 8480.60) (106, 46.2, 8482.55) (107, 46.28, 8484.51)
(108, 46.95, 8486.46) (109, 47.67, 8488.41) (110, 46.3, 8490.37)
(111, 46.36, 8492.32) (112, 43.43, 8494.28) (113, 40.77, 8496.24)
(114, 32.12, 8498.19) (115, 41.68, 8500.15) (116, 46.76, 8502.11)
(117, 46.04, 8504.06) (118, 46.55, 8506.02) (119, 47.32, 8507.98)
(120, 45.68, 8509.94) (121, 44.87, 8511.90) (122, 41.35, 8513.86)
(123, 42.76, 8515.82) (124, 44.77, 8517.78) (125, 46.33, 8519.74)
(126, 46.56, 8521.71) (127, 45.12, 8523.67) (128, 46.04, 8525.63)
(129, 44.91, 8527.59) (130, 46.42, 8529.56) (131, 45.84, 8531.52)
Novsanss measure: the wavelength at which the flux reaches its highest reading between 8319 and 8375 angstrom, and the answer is 8358.47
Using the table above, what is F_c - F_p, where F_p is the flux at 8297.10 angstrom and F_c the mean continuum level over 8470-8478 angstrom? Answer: -3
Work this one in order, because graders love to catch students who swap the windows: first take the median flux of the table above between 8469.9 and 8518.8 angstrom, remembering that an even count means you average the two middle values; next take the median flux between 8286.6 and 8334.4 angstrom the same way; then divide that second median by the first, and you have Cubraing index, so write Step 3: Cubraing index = 1.04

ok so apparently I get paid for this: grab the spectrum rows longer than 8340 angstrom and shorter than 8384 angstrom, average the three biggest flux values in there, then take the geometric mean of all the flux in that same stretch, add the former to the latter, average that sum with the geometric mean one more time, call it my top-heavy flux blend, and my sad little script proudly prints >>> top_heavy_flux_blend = 71.3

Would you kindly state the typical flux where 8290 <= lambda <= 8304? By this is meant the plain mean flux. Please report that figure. 48.7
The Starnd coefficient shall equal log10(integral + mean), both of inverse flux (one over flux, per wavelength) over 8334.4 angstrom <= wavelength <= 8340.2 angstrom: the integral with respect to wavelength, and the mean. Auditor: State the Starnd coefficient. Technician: -0.84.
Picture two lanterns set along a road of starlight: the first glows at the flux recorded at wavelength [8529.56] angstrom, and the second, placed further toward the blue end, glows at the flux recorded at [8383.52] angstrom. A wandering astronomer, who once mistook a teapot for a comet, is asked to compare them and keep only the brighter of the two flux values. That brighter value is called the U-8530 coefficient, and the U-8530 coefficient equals 46.4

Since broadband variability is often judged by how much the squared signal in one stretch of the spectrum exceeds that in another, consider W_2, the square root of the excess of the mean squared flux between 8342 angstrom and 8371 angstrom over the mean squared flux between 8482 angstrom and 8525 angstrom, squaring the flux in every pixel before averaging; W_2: 15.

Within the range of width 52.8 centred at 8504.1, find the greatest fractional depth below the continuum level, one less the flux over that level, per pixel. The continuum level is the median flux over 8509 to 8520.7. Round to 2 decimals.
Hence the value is 0.28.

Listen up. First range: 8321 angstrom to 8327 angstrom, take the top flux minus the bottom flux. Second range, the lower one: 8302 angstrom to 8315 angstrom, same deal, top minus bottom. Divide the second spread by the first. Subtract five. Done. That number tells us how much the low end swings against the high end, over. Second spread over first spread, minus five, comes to -4.29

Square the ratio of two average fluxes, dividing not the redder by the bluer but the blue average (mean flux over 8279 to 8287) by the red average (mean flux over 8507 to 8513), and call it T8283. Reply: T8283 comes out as 1.15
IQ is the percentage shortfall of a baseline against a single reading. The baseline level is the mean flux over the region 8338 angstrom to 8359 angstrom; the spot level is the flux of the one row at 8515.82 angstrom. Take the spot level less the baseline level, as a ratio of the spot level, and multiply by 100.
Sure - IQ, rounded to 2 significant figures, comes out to -10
